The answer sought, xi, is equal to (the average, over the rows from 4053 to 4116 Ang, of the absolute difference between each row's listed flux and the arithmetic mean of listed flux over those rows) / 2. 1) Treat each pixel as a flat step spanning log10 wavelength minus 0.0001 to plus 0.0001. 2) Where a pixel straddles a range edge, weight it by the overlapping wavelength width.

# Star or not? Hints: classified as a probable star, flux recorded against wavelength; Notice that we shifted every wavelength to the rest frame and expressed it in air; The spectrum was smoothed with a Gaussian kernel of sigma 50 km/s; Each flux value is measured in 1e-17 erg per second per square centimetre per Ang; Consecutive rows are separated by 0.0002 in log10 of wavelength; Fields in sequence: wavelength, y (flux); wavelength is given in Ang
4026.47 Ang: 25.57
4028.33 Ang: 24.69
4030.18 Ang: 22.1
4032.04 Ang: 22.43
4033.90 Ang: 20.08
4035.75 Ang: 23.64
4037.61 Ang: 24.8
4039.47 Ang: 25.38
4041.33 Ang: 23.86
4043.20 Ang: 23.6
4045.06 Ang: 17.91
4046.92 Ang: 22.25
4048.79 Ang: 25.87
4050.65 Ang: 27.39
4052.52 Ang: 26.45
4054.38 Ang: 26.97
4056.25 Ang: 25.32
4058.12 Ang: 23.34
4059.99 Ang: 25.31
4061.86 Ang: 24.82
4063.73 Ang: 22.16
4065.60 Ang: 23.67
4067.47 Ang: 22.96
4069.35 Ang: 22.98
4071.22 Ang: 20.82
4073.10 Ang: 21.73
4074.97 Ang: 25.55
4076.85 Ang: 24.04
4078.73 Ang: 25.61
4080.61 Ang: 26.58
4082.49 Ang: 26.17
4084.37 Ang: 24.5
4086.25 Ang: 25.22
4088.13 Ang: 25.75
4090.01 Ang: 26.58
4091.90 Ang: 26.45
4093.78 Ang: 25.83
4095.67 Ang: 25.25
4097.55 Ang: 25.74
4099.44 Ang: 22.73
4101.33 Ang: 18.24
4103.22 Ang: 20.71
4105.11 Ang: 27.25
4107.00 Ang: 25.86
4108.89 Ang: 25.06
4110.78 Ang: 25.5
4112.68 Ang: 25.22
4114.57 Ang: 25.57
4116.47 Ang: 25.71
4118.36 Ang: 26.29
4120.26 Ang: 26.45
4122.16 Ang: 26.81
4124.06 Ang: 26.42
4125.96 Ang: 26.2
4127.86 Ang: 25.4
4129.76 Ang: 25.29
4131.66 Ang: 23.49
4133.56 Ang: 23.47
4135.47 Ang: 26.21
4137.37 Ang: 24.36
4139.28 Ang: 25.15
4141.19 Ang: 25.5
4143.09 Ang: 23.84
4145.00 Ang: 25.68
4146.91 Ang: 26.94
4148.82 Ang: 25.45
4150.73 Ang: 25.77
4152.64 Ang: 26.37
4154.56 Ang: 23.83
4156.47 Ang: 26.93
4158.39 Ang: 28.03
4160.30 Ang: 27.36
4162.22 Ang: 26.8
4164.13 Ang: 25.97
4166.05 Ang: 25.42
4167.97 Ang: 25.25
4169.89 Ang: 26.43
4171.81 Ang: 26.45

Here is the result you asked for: 0.80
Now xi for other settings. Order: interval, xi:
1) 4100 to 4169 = 0.57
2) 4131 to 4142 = 0.46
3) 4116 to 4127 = 0.12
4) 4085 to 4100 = 0.39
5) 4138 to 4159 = 0.47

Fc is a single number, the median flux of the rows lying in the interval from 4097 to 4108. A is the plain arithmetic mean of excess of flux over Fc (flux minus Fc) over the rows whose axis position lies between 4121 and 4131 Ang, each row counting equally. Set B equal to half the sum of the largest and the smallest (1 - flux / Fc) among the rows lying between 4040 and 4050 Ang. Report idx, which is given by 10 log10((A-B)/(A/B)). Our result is -10.4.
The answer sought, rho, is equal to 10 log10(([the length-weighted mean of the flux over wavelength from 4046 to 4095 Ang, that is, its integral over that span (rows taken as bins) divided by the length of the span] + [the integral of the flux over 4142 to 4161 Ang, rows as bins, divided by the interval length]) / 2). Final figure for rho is 14.0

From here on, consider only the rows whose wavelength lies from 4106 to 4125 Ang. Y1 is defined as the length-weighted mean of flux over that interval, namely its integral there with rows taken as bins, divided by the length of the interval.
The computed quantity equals 25.9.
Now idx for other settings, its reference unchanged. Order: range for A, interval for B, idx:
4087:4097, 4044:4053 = -12.0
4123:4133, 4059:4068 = -16.9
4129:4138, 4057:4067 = -17.1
